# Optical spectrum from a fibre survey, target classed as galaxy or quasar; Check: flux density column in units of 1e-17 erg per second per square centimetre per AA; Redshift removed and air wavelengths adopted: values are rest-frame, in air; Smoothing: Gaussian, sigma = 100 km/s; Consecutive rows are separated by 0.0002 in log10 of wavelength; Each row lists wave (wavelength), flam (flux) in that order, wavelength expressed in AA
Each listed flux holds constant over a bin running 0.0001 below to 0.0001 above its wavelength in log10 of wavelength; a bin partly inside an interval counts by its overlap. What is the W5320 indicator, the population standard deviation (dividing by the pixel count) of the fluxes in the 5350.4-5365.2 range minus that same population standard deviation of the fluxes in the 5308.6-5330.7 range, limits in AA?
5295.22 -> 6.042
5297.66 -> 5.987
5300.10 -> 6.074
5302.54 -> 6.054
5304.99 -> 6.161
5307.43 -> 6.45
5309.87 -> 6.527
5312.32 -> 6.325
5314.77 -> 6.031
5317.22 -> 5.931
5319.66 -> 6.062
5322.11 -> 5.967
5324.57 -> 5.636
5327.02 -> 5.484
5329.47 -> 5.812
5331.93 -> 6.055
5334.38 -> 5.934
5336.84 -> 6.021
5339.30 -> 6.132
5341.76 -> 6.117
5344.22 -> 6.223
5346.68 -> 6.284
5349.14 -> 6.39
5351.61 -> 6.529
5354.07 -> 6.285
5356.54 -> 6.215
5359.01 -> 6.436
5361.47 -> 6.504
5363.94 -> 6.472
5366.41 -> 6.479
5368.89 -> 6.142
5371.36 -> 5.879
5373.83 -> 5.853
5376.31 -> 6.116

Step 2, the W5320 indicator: -0.19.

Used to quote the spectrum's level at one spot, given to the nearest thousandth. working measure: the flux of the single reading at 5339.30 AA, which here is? 6.132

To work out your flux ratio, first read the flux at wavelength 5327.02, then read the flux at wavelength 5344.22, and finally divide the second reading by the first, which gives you 1.13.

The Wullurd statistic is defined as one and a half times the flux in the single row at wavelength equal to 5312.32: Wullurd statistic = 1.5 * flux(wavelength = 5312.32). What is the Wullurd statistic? 9.5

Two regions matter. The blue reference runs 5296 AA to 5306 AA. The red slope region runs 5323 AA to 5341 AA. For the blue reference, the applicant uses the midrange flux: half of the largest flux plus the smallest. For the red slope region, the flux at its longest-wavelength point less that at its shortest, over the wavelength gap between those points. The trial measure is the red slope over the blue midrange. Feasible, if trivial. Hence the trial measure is 0.006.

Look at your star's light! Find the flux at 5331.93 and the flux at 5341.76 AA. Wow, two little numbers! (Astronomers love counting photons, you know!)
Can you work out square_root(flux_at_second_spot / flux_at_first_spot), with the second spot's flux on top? 1.01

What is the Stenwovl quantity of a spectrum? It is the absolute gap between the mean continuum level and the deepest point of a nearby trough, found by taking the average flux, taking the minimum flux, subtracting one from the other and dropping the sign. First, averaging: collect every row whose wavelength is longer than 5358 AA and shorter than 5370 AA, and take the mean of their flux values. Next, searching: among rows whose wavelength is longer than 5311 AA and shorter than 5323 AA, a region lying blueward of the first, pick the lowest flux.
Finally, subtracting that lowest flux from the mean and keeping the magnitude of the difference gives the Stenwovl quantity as 0.48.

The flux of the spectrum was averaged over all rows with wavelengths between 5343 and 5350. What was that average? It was 6.30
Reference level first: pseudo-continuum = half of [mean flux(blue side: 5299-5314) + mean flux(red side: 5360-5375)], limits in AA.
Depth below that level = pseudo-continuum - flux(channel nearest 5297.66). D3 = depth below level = 0.26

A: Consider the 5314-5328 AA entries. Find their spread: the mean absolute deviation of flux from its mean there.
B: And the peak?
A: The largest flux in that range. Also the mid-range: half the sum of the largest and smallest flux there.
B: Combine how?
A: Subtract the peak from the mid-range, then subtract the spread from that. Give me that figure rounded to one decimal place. -0.5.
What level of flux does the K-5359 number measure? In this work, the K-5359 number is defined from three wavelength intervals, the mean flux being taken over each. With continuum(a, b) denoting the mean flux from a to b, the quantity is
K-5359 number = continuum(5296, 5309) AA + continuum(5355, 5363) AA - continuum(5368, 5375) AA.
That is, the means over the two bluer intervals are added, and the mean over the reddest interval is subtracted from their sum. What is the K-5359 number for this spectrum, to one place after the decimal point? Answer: 6.6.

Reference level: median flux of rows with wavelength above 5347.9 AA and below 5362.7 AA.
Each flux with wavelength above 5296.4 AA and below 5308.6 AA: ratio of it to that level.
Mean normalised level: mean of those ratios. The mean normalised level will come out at 0.958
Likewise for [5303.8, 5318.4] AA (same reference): 0.973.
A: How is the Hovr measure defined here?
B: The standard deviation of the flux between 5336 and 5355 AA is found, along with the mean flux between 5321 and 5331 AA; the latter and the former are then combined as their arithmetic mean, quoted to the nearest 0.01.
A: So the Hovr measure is 2.94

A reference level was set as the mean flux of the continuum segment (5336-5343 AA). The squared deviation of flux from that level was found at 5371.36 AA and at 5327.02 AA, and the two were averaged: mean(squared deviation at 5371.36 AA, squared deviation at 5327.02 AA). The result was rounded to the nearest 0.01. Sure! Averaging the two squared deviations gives 0.21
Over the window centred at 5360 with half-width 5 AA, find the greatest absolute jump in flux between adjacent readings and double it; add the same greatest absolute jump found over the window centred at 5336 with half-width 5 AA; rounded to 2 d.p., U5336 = 0.56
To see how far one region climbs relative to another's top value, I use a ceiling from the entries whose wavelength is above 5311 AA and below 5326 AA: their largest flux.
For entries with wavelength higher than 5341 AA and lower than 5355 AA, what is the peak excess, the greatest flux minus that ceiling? 0.20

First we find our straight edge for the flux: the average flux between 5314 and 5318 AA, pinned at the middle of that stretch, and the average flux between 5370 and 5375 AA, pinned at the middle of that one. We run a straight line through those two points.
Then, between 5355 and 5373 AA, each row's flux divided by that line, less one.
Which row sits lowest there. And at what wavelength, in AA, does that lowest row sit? 5371.36 AA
